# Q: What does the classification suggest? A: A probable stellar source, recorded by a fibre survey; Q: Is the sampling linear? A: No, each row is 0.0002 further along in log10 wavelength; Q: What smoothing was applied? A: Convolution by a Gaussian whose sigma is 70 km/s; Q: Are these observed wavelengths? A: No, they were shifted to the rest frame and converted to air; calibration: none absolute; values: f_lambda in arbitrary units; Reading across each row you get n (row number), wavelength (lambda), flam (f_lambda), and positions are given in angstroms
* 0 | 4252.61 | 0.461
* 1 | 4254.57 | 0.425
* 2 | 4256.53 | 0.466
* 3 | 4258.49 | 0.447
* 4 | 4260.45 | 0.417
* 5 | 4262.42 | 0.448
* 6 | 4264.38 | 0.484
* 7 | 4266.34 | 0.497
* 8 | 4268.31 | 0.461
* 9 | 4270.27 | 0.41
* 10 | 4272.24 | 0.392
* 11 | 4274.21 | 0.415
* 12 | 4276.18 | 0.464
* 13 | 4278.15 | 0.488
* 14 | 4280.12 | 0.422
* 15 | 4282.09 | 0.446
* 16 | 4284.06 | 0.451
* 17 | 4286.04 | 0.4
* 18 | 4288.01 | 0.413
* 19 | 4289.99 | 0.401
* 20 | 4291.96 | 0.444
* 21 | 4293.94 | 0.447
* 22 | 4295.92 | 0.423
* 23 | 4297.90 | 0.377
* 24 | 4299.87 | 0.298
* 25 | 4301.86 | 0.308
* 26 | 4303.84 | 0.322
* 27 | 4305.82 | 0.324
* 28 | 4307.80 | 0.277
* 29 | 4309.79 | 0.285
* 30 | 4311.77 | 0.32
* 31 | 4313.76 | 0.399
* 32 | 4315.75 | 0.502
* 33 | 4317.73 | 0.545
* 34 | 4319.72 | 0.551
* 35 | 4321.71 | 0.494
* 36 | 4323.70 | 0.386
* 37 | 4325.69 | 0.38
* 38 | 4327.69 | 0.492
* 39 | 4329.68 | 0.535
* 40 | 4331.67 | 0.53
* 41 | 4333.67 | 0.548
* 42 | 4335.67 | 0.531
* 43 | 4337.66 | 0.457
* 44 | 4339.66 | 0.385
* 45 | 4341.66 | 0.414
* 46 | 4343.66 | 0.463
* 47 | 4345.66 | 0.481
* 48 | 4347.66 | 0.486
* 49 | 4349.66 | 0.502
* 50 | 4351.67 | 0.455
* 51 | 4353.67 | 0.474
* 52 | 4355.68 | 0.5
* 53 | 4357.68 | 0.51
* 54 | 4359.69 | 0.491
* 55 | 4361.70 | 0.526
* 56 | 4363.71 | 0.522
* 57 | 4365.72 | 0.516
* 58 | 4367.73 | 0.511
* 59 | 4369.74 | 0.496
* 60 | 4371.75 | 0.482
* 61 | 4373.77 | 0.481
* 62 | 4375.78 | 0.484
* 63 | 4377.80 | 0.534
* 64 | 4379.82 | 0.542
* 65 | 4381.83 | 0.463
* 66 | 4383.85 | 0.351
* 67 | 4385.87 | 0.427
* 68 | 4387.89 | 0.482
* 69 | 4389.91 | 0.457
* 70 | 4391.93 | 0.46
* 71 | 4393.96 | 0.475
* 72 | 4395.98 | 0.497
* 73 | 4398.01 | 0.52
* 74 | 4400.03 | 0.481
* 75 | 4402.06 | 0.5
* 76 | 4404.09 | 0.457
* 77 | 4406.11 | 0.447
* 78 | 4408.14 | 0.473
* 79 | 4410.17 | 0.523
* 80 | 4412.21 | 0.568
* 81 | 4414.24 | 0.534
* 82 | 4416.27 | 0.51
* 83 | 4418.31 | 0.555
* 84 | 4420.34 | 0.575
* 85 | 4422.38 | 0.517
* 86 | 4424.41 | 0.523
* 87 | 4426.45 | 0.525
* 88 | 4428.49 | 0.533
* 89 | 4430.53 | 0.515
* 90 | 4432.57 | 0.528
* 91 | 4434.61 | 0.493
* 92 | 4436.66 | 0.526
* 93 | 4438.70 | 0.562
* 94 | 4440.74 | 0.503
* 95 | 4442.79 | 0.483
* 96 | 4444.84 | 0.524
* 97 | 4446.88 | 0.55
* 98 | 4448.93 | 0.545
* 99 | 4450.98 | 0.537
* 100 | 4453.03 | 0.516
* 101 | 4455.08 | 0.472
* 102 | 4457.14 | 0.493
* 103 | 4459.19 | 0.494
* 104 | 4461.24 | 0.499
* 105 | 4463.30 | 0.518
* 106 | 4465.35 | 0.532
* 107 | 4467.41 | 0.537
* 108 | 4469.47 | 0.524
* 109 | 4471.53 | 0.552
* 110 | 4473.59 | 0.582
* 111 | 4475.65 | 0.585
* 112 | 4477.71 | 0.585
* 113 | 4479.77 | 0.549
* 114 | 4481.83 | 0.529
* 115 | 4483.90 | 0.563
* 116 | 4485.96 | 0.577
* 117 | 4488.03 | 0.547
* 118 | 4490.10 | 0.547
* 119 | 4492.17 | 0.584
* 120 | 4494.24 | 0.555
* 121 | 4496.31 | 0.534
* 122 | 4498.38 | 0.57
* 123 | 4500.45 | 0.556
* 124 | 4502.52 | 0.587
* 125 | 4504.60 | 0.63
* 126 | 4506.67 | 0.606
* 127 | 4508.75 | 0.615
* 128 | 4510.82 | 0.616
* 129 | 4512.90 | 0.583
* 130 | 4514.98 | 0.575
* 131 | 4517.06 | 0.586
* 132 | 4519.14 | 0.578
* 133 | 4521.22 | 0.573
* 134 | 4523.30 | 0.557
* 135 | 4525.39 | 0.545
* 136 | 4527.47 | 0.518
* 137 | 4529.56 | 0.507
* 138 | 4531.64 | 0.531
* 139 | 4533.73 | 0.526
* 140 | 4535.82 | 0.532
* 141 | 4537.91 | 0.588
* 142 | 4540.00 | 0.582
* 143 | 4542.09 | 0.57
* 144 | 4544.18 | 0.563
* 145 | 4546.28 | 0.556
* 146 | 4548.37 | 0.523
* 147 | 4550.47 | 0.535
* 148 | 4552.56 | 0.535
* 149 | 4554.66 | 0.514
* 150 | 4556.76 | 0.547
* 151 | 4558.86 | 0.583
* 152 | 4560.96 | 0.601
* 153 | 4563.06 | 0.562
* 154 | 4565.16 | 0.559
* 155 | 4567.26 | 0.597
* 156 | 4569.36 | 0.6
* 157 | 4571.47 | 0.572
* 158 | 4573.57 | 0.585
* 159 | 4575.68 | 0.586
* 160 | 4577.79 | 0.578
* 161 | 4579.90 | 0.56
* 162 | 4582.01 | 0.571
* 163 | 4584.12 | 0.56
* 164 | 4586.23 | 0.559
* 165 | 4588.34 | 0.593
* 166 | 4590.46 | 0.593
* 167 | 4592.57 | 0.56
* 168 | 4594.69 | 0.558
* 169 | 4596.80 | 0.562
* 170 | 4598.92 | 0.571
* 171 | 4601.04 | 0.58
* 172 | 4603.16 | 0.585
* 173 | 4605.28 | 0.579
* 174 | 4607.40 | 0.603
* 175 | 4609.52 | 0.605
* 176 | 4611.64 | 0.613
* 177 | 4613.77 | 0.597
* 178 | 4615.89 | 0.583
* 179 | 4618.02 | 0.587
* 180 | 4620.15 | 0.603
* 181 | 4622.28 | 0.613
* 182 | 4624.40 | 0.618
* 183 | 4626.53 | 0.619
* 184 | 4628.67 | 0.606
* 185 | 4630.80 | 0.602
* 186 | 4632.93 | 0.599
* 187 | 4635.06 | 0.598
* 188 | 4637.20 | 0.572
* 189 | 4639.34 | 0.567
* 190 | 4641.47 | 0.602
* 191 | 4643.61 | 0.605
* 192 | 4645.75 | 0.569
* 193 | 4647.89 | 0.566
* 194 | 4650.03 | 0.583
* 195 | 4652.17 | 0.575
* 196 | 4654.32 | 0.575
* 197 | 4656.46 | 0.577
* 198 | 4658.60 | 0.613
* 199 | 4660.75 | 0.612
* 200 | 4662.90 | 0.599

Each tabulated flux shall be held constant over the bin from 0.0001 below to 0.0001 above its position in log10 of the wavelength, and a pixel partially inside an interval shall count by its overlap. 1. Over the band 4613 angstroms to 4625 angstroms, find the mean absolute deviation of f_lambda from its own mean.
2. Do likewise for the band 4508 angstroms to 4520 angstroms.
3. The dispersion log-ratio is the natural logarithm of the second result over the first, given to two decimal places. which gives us 0.33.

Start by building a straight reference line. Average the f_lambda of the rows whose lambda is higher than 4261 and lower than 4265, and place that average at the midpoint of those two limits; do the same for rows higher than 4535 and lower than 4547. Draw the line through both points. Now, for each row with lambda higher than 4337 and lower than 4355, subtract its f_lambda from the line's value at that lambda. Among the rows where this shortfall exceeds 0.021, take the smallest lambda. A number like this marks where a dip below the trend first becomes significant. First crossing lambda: 4337.66 angstroms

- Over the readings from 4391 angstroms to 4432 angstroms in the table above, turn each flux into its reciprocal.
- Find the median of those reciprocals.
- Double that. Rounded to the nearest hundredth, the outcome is 3.88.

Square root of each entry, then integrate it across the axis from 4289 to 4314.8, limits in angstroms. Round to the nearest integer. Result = 15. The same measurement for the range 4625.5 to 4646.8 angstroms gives 16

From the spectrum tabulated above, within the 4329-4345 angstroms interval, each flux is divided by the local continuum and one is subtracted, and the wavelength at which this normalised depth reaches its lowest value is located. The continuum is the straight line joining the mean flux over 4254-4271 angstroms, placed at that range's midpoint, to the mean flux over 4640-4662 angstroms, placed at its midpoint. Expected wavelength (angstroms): 4339.66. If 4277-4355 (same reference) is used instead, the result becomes 4307.80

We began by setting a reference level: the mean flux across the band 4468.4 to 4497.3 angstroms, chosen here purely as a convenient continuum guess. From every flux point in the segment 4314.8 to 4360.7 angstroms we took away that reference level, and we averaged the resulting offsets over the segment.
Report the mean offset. -0.075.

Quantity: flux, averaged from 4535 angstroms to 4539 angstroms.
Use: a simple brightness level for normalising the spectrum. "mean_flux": 0.56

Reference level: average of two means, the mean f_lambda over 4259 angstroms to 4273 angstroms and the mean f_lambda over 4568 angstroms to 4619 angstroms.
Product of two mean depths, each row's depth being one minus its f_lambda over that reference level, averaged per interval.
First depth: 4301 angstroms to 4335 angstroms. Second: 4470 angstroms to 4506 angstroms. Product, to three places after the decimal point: -0.018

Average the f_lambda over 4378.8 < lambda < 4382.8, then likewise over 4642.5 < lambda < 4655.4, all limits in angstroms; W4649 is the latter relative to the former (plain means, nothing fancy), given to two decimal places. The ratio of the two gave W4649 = 1.15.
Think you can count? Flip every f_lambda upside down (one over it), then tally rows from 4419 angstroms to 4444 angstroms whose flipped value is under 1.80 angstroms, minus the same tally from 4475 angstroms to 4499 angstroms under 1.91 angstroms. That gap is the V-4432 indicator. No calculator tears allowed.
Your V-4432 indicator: -10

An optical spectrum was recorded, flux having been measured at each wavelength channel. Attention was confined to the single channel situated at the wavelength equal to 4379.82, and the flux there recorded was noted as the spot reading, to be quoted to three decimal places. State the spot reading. 0.542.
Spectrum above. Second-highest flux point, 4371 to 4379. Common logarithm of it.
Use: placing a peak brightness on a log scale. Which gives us -0.32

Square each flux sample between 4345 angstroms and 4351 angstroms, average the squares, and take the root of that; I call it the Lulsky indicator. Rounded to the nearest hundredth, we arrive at 0.49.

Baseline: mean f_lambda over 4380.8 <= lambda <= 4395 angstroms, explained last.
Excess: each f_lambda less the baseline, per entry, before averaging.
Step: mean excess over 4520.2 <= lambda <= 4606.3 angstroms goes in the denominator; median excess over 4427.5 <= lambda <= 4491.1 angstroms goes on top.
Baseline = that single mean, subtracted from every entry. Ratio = 0.74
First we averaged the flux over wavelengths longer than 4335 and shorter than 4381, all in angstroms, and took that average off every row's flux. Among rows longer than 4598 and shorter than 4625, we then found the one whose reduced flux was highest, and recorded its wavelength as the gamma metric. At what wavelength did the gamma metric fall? 4624.40 angstroms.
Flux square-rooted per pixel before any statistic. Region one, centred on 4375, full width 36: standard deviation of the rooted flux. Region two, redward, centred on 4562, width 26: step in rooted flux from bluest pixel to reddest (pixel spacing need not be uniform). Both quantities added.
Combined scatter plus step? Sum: 0.07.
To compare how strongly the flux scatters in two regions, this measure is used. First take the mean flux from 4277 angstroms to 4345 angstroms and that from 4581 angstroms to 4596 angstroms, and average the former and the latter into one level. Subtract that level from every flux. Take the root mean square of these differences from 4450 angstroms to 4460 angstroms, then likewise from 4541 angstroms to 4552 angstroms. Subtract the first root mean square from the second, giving 0.03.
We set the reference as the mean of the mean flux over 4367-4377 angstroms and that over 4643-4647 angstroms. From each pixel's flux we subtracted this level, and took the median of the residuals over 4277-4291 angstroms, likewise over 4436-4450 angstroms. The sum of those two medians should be -0.13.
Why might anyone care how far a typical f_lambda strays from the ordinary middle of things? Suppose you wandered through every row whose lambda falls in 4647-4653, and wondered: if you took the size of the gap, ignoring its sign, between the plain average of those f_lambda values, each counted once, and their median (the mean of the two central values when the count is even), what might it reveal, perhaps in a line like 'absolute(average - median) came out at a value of 0.000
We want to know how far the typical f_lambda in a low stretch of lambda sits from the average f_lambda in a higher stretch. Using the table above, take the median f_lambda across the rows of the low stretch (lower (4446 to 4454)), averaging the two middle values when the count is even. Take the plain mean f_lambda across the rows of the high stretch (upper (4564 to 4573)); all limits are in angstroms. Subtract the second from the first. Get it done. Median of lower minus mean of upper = -0.041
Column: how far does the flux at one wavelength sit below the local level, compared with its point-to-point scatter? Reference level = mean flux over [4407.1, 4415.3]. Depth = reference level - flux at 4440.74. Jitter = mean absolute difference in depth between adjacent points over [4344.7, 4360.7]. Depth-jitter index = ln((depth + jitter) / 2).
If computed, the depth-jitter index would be -3.9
